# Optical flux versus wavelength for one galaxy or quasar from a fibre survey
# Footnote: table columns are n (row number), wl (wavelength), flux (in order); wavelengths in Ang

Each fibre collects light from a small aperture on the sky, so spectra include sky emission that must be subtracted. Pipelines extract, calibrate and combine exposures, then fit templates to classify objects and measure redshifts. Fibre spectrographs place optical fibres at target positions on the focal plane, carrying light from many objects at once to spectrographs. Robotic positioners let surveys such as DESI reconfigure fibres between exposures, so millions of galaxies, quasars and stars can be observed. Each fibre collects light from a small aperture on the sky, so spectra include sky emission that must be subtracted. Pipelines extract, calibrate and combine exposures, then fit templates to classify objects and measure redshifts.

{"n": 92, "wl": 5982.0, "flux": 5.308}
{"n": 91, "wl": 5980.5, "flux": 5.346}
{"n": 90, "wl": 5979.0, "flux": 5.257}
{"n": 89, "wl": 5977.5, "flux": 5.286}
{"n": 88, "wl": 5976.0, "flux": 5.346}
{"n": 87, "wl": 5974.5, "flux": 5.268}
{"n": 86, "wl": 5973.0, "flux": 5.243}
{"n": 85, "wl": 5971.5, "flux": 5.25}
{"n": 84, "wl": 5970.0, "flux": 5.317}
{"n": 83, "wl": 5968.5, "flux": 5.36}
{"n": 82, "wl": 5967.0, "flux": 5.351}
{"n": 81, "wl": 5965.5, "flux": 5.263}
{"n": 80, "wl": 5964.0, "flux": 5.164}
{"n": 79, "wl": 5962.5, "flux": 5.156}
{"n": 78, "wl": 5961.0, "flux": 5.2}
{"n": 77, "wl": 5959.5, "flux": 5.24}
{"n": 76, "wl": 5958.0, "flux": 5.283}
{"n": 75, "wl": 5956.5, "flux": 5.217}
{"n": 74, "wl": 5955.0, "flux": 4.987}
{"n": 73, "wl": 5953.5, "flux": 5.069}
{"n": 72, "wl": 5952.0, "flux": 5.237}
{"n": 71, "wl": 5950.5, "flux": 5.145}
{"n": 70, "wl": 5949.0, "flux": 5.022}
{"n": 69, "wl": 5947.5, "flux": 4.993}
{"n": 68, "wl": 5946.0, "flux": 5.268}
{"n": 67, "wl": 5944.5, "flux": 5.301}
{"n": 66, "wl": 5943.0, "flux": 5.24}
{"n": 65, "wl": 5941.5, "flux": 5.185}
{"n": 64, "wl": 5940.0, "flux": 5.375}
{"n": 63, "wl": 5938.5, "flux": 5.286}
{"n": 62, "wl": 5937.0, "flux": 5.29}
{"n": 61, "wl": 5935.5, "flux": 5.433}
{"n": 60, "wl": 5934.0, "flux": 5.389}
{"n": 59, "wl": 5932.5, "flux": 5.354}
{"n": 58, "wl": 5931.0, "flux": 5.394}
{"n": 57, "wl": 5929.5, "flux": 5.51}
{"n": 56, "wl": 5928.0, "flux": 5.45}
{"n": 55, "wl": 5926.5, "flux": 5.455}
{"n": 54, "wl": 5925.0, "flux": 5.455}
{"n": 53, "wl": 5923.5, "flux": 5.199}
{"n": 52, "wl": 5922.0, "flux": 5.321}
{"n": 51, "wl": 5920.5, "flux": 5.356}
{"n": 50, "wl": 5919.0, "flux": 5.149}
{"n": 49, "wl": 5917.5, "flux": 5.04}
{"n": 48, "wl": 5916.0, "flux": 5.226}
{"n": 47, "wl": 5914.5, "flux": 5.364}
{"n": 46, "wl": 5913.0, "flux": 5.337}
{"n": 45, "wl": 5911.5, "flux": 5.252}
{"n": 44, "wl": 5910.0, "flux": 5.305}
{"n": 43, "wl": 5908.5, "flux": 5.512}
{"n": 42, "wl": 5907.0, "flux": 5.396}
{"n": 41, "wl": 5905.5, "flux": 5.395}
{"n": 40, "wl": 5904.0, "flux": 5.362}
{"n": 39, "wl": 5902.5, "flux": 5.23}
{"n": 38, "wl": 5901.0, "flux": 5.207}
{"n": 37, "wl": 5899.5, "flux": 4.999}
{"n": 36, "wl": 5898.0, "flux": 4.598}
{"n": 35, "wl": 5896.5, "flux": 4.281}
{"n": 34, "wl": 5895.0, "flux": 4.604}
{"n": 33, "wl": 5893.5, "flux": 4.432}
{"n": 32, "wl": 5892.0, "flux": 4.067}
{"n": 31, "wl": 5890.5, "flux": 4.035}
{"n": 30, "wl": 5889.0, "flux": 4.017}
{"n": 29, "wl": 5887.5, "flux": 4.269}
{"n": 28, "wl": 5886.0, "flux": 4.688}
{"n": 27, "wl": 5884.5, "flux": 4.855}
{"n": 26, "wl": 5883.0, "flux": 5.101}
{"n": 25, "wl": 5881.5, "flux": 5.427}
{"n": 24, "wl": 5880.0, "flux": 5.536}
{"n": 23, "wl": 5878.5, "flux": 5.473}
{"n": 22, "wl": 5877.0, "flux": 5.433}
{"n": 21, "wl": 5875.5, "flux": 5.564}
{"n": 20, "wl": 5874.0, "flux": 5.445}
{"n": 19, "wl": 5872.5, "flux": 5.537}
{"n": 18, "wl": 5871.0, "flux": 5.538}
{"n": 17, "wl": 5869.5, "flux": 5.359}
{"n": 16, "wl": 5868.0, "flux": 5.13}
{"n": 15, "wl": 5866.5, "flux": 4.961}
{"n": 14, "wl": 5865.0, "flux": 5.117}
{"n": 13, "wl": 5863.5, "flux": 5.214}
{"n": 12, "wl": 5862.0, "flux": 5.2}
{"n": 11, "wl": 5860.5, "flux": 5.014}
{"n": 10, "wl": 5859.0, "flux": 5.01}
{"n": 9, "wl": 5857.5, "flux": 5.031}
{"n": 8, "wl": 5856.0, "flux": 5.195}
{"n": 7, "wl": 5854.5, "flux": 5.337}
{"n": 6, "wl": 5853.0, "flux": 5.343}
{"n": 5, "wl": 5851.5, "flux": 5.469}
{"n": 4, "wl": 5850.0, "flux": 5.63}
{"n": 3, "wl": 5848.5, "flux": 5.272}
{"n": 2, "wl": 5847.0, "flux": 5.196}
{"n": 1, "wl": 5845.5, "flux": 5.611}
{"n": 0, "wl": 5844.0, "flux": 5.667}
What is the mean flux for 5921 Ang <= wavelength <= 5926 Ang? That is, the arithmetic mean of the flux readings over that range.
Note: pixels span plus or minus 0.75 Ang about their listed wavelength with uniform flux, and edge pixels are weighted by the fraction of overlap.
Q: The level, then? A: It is 5.33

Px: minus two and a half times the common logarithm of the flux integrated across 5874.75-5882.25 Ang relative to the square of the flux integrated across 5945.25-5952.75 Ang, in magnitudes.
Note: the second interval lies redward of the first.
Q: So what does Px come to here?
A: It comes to 3.89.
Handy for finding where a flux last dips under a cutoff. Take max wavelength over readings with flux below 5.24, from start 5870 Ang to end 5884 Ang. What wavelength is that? 5883.0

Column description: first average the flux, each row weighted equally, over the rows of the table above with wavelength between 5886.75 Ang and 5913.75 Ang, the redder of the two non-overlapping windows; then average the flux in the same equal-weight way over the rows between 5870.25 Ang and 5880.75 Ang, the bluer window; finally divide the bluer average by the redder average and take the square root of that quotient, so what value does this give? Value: 1.07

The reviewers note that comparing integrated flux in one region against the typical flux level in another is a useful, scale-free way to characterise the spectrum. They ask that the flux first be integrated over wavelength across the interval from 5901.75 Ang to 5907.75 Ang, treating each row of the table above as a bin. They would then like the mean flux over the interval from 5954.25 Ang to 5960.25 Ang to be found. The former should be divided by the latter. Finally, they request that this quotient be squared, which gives 38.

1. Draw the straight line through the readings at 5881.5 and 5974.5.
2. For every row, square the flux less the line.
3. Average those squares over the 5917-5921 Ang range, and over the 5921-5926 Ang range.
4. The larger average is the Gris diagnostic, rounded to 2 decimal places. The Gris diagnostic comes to 0.05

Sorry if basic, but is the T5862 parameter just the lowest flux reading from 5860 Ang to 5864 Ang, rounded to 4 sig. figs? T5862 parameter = 5.014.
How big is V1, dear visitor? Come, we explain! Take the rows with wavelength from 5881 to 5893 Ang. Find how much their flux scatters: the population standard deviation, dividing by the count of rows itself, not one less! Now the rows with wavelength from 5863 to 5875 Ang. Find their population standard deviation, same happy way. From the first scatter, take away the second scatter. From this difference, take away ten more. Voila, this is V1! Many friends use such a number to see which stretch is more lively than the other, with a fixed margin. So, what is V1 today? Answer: -9.7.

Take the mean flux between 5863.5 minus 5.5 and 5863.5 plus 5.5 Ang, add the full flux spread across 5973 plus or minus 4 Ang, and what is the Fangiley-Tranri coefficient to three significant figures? 5.20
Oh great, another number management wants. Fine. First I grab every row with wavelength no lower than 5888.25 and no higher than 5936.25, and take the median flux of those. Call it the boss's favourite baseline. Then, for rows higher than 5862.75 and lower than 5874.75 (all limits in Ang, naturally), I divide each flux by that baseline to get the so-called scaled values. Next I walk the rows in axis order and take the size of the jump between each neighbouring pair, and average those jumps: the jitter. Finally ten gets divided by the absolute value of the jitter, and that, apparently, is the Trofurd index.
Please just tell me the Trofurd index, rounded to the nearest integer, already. 403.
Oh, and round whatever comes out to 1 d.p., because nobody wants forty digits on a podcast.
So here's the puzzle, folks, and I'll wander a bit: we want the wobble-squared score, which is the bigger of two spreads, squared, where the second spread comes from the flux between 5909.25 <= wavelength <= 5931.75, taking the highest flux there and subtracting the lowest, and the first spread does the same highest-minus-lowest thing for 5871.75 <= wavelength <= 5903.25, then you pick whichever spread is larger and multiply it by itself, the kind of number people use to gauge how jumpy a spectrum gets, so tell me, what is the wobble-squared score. 2.4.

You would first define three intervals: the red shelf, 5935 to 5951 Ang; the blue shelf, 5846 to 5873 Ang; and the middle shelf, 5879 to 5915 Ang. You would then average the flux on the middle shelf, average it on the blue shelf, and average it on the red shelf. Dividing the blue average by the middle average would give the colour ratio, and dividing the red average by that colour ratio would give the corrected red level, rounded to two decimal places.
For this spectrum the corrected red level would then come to 4.91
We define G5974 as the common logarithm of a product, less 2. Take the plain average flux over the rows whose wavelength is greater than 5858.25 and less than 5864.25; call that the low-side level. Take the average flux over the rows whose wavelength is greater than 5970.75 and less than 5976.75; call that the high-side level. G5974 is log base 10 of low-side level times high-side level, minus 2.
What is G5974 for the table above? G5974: -0.57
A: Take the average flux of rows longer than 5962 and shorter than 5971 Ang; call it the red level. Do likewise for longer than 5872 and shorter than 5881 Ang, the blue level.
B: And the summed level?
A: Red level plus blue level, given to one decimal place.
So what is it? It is 10.8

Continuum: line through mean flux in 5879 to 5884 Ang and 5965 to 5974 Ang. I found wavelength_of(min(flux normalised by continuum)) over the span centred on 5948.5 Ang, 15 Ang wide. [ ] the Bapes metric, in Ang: 5955.0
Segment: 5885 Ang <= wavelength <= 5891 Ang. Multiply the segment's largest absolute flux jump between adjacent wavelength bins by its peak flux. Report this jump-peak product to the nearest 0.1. 2.0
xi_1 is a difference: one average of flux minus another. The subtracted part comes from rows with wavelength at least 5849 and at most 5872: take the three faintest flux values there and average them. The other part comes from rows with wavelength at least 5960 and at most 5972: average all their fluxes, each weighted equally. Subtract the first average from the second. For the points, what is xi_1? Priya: 0.26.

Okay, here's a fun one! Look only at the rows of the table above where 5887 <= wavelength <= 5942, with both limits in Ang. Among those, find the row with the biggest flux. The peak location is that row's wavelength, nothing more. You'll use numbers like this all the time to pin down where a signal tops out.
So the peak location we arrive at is 5908.5 Ang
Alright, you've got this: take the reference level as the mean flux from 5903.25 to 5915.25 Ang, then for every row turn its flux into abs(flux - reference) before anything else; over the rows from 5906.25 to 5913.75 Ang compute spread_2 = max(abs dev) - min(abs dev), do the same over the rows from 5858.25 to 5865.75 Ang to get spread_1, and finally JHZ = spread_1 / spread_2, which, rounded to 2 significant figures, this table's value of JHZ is 1.7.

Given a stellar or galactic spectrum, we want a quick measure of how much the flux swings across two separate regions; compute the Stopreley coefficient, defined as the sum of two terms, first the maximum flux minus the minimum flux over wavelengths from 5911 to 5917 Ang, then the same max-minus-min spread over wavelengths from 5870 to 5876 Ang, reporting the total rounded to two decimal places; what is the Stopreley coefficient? 0.26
